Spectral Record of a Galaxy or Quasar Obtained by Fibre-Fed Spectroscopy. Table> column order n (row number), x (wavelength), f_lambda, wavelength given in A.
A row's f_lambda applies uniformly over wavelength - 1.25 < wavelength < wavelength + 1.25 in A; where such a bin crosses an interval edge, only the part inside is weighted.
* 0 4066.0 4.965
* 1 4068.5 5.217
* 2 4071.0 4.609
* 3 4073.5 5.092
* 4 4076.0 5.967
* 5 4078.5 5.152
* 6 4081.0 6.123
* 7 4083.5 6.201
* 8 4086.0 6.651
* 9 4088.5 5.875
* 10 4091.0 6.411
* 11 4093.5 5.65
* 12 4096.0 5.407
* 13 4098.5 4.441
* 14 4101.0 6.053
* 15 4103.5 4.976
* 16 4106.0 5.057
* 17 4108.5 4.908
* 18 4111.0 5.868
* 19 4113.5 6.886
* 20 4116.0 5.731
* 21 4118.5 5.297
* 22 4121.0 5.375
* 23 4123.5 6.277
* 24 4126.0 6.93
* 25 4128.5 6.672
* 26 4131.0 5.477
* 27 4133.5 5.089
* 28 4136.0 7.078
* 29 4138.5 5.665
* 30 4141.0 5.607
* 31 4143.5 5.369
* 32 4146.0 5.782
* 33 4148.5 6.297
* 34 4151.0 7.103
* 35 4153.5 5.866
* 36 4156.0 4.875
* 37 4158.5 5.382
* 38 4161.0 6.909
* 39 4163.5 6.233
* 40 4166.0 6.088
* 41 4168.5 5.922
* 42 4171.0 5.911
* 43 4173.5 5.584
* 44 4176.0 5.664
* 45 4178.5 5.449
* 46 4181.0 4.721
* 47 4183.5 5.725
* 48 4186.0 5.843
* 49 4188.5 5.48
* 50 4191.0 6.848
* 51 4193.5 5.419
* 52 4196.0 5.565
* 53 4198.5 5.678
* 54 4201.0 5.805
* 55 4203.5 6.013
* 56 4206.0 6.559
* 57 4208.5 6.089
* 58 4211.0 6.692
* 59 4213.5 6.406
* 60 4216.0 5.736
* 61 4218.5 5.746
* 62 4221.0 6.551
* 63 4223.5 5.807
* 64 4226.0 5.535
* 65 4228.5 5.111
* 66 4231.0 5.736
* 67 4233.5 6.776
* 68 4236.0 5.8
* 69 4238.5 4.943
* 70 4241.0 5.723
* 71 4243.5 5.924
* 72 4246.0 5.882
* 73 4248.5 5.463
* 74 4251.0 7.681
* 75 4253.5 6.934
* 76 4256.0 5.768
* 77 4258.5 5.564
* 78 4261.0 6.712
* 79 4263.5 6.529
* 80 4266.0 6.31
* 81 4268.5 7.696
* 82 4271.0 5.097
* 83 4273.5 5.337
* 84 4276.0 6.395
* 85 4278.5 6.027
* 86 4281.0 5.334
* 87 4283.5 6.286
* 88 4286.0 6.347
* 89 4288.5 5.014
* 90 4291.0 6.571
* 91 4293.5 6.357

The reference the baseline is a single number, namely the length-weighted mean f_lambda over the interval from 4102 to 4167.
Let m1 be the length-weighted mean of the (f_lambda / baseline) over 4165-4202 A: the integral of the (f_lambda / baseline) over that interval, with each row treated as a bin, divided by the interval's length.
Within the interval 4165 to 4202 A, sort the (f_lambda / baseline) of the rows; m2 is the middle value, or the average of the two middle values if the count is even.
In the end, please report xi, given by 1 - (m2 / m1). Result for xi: 0.006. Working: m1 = 0.97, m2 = 0.97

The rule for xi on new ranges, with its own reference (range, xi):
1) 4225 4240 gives 0.003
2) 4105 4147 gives 0.029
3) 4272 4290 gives -0.035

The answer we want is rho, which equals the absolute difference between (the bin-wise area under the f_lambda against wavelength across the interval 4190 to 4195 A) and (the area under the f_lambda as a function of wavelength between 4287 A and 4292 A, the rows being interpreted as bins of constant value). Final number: 1.4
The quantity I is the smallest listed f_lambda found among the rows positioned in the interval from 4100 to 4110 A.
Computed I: 4.908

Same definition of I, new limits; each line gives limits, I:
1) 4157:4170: 5.382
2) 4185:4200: 5.419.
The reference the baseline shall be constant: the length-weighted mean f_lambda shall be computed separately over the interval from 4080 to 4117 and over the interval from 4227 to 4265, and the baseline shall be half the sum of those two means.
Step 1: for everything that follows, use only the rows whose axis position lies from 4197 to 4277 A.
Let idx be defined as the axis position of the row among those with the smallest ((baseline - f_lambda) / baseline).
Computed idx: 4268.5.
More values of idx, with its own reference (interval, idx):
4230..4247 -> 4233.5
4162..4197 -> 4191.0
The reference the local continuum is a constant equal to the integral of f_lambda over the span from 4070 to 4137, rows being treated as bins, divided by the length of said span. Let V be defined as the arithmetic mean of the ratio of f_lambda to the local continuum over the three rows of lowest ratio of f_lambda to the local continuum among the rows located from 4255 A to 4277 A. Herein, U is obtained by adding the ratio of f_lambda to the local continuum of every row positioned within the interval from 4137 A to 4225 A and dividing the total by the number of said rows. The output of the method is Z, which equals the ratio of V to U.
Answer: 0.90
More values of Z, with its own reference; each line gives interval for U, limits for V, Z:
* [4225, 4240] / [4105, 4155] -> 0.89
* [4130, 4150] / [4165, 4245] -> 0.85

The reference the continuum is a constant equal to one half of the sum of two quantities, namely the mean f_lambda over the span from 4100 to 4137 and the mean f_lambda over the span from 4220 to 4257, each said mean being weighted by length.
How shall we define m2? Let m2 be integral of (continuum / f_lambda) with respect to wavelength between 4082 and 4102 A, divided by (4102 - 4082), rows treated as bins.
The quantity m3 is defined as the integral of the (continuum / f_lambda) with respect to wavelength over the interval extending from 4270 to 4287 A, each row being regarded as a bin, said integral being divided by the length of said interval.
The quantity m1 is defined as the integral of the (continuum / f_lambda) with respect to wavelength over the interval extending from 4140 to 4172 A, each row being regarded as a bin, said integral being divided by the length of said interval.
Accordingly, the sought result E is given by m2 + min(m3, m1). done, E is 2.03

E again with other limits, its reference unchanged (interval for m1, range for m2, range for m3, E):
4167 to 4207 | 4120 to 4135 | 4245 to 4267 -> 1.94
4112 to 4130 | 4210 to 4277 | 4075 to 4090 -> 1.96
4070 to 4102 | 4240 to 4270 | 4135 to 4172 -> 1.94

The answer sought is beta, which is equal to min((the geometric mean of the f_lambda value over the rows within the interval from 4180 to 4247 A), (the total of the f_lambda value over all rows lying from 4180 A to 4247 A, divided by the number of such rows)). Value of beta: 5.83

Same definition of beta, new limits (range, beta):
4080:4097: 6.03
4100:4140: 5.79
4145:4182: 5.82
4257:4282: 6.05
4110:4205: 5.85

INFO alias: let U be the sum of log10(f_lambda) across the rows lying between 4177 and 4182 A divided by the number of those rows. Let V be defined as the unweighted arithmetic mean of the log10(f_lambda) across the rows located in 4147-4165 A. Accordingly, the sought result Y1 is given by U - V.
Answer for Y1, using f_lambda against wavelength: -0.08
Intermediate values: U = 0.705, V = 0.782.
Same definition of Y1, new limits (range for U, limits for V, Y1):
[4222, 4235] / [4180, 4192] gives 0.01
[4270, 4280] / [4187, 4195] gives -0.01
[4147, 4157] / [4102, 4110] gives 0.08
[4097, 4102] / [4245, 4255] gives -0.09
